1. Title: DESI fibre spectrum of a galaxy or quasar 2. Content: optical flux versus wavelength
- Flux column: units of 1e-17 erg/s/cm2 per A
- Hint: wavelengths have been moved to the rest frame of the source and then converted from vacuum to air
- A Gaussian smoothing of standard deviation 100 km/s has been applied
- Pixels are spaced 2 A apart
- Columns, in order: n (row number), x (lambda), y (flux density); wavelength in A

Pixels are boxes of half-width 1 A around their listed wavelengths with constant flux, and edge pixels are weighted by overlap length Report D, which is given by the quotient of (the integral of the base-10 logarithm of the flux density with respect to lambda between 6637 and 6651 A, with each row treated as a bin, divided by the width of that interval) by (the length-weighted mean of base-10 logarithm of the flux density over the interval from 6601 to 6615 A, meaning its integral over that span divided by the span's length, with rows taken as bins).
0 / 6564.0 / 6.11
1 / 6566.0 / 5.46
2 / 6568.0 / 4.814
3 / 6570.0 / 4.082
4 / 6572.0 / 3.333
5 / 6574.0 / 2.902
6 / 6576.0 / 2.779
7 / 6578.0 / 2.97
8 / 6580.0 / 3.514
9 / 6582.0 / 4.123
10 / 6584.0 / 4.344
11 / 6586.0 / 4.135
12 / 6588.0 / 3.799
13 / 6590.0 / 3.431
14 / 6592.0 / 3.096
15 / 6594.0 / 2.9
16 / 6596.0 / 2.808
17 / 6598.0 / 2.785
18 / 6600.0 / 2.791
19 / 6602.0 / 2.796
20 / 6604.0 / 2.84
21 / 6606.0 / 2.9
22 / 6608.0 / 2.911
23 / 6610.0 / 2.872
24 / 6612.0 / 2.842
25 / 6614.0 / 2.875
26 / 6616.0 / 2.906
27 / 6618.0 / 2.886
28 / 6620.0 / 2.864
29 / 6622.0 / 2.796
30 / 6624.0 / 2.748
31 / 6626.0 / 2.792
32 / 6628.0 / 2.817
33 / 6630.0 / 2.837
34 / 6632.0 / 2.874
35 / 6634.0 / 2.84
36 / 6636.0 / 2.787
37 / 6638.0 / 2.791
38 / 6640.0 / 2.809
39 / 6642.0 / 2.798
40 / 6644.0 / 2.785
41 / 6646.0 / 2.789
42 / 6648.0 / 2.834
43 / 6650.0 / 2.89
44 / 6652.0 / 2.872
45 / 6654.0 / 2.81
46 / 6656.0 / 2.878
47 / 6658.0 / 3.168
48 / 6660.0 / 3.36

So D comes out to 0.98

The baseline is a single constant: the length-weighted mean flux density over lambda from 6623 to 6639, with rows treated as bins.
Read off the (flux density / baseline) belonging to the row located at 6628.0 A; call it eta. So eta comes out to 1.00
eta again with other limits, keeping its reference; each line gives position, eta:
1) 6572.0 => 1.19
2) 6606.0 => 1.03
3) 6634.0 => 1.01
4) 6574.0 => 1.03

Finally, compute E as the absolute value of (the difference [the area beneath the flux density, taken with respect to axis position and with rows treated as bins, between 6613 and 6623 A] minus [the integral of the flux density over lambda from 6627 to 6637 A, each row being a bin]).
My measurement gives 0.3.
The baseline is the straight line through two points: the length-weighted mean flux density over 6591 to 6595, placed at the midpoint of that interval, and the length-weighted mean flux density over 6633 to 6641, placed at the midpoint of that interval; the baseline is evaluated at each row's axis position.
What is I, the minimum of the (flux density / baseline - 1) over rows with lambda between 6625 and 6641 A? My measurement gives -0.02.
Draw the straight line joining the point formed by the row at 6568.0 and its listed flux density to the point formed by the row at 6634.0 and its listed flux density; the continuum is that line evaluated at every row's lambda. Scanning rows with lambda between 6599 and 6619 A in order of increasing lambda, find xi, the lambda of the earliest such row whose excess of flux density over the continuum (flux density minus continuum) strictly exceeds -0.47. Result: 6618.0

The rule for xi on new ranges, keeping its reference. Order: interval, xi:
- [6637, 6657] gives 6638.0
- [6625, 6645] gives 6626.0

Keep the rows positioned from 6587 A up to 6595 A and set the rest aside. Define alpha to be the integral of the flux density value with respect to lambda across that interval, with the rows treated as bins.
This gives 26.5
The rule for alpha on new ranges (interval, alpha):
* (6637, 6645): 22.4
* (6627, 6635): 22.7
